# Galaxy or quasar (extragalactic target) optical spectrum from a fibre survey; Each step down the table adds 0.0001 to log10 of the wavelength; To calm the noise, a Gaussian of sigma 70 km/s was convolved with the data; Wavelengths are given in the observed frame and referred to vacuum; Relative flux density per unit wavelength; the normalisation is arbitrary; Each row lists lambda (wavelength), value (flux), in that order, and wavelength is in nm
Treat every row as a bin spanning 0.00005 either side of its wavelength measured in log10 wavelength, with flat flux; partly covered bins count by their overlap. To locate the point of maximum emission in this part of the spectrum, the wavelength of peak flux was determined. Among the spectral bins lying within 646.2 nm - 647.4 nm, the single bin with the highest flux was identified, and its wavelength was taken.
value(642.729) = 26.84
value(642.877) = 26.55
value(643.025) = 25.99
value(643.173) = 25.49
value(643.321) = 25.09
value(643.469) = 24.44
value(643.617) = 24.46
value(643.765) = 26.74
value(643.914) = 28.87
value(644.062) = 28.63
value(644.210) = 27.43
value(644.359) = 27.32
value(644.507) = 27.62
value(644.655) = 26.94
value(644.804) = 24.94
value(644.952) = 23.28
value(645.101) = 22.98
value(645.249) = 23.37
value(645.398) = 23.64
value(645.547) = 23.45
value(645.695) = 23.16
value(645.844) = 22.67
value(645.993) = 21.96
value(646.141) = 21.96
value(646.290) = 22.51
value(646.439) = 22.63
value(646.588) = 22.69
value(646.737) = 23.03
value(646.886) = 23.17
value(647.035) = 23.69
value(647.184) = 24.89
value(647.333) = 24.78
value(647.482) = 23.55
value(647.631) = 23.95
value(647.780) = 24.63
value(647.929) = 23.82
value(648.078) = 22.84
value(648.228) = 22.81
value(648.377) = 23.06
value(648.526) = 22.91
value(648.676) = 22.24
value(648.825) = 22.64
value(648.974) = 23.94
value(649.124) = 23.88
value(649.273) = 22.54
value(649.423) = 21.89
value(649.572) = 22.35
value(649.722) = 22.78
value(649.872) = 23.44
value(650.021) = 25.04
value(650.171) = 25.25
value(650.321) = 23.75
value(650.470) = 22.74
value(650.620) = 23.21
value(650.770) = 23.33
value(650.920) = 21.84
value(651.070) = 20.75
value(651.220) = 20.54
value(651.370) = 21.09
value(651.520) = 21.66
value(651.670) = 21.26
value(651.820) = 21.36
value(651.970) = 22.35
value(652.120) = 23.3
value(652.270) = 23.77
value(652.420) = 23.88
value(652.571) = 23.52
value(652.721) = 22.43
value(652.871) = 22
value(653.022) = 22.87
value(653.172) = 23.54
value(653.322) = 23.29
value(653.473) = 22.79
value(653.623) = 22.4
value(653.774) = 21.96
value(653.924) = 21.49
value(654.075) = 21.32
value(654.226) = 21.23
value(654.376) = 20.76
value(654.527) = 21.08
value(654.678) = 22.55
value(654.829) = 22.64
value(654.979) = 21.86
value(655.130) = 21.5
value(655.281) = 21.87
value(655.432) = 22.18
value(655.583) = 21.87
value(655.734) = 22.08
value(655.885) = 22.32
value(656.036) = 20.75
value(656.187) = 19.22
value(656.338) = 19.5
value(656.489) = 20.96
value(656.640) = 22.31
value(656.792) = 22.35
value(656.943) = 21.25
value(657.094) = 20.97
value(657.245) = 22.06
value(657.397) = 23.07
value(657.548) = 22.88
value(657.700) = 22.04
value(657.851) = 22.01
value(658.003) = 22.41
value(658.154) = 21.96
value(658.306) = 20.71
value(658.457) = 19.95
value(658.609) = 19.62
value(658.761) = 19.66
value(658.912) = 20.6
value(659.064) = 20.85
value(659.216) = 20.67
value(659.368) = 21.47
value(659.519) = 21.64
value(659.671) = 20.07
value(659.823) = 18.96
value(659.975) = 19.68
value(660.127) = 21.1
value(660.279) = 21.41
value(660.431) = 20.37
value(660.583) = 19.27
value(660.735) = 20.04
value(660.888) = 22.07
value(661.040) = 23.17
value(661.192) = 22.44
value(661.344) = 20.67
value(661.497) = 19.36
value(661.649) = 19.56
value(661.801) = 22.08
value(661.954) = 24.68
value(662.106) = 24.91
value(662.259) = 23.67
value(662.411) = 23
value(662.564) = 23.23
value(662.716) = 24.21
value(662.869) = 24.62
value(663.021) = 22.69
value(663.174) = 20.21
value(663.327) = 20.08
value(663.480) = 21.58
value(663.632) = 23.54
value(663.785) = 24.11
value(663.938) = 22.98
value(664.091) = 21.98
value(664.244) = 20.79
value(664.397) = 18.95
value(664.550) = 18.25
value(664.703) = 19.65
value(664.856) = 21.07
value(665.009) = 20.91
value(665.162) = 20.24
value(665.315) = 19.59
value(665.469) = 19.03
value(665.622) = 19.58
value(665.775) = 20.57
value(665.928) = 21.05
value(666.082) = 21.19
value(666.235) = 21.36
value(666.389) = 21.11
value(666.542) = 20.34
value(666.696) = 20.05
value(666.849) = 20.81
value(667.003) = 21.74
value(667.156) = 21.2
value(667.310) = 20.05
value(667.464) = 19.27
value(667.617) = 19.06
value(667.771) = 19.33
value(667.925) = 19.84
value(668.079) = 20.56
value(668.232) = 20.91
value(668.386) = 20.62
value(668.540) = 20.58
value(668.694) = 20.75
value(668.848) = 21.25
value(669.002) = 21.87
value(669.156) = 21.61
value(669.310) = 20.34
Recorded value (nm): 647.184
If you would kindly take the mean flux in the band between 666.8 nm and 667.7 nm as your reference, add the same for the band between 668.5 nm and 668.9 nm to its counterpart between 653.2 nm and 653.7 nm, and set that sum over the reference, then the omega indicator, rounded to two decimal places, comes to 2.15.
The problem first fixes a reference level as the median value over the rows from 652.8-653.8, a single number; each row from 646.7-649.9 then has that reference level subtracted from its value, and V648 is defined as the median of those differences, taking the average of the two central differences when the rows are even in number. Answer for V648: 0.3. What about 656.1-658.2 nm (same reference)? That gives -0.8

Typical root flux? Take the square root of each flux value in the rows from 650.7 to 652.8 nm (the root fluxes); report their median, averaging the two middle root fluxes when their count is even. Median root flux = 4.70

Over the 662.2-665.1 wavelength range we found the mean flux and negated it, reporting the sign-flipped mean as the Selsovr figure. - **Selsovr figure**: -21.9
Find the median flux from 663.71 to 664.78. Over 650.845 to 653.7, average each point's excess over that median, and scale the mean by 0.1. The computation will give 0.16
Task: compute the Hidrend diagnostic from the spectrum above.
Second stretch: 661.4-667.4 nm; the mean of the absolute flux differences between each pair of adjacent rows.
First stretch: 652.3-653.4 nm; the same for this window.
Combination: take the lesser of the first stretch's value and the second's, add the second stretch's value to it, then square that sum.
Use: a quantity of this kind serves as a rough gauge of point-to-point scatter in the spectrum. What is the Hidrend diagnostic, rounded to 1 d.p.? 2.4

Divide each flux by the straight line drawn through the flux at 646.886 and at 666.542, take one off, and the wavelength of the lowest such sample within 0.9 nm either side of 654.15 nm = 654.376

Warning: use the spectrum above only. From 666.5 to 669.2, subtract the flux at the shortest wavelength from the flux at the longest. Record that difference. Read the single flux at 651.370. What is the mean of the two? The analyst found 11.2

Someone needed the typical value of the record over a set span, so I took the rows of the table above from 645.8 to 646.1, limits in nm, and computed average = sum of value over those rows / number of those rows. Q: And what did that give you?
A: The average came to 22.3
